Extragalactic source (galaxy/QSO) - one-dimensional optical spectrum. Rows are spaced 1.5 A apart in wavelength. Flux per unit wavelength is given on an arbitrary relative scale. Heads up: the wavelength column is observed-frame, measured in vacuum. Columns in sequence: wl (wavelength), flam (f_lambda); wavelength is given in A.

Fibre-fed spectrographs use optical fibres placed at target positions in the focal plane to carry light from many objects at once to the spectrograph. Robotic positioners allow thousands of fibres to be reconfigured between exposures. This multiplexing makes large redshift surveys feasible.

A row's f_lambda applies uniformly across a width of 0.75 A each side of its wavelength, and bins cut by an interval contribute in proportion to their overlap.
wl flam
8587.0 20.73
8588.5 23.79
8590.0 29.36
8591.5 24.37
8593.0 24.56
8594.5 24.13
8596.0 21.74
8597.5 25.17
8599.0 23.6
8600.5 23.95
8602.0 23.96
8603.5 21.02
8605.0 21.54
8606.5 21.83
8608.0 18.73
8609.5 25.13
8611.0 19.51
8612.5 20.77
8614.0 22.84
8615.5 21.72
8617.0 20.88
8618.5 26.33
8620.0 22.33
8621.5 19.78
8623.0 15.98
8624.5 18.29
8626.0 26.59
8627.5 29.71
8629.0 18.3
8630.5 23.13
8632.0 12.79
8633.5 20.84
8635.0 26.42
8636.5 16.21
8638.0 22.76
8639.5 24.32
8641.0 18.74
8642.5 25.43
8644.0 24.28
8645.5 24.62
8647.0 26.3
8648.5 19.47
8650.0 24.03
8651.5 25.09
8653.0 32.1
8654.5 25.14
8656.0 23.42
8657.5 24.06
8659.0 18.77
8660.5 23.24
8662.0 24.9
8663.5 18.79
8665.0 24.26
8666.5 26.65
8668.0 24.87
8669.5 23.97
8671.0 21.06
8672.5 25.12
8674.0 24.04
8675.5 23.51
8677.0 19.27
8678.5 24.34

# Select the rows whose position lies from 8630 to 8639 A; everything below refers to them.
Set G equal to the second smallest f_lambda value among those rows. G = 16.21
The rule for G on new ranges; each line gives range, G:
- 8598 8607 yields 21.54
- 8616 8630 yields 18.29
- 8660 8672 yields 21.06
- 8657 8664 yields 18.79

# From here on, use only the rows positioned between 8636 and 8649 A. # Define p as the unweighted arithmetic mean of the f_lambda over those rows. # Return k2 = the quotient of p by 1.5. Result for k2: 15.0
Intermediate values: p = 22.5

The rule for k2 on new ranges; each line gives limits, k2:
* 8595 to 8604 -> 15.5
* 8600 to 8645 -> 14.5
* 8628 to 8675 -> 15.3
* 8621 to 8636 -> 14.1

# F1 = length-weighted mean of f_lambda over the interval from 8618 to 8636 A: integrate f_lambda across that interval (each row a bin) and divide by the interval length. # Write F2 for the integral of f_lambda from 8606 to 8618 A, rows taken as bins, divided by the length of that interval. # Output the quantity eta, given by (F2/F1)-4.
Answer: -3.00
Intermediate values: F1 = 21.6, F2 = 21.5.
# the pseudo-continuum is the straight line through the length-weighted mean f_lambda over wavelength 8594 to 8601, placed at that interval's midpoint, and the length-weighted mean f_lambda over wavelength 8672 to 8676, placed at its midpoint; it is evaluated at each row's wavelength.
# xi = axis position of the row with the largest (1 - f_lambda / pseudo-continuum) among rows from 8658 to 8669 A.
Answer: 8663.5 A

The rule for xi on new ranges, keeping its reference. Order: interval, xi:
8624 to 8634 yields 8632.0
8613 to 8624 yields 8623.0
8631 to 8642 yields 8632.0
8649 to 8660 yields 8659.0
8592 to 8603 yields 8596.0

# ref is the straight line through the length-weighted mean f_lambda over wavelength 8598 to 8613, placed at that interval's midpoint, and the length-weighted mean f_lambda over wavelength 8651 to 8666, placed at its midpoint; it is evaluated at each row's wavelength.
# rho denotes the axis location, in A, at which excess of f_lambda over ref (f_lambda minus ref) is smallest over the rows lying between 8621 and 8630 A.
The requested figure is 8623.0 A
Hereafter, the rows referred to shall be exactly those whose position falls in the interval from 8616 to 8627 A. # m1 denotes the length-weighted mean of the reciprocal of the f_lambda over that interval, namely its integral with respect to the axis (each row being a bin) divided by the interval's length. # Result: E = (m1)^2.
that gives 0.0023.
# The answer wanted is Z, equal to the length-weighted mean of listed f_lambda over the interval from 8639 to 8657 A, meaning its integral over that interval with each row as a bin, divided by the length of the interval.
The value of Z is 24.4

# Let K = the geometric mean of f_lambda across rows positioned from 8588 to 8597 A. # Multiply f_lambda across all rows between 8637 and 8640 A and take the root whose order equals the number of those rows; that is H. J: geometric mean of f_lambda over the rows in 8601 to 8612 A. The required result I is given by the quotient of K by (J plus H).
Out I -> 0.544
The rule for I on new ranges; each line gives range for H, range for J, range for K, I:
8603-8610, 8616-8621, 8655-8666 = 0.501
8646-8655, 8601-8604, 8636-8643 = 0.446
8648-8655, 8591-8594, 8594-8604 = 0.473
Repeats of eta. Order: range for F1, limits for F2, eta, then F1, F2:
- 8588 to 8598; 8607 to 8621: -3.11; 24.7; 22.0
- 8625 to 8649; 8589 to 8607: -2.94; 22.5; 23.8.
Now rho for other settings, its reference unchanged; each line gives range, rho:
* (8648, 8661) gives 8659.0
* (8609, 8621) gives 8611.0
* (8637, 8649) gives 8641.0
